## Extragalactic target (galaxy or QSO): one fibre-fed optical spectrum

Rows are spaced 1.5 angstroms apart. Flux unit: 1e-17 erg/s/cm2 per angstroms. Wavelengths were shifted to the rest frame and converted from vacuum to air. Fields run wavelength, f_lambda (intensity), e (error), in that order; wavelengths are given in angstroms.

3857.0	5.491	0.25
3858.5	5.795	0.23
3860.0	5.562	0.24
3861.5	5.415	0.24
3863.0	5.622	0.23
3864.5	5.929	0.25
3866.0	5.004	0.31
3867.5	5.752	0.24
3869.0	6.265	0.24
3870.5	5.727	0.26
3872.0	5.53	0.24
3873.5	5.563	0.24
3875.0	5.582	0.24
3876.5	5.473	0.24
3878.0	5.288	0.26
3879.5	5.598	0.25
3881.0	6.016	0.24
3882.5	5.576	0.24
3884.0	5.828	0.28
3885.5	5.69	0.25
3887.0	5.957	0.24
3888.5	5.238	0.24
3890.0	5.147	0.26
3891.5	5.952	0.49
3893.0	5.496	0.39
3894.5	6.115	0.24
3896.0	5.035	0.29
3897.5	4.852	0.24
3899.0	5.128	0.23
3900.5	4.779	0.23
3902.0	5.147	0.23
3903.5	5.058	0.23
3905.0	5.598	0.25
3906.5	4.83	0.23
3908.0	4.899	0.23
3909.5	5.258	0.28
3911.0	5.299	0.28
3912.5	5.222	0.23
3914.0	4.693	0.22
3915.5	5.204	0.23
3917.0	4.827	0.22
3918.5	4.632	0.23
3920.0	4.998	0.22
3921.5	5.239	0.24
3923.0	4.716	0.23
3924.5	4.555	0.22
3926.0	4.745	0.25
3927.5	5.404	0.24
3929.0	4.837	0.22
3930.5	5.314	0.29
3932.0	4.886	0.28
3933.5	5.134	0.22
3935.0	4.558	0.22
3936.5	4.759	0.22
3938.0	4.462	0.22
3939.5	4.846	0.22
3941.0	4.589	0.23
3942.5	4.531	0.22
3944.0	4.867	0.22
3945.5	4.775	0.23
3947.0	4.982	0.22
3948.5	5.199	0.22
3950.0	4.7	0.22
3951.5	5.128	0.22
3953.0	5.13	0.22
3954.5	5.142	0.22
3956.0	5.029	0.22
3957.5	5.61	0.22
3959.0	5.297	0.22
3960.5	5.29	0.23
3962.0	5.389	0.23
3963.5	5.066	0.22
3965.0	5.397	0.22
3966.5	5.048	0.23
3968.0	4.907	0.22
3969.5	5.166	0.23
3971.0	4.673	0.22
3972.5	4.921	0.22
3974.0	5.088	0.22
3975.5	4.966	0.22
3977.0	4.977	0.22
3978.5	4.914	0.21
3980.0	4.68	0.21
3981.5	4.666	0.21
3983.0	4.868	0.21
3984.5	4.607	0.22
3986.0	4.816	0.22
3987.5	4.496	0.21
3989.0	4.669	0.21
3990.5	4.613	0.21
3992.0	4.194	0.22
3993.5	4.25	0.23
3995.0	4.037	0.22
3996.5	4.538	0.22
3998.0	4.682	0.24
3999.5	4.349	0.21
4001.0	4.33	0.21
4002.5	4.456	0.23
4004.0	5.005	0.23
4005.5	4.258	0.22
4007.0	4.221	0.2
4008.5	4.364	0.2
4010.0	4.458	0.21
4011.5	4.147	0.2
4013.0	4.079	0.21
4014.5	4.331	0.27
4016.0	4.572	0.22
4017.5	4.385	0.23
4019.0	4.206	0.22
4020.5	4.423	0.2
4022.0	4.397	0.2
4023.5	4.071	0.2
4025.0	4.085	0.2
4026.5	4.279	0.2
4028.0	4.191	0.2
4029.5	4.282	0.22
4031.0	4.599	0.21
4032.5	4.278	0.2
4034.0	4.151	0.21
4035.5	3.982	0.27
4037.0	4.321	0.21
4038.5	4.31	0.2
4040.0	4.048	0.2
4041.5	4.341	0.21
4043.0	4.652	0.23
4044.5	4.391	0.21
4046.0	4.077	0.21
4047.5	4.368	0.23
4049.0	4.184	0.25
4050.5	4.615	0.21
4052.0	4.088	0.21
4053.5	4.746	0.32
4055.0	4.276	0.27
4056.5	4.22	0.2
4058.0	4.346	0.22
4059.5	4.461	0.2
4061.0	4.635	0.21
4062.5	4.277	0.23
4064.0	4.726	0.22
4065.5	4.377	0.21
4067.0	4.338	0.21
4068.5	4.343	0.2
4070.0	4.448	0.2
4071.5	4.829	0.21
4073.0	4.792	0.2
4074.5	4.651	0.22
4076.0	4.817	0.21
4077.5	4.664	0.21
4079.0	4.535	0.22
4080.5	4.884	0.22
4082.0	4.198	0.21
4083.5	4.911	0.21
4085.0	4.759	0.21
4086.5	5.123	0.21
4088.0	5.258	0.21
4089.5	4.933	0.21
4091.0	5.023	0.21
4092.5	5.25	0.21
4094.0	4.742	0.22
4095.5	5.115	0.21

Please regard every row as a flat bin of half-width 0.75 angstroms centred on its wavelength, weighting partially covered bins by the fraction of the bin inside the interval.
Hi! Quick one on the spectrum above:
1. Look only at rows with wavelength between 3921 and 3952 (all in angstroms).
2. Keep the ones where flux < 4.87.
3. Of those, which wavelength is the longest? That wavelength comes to 3950.0 angstroms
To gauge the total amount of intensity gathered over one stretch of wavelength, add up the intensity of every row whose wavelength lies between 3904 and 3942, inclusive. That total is 124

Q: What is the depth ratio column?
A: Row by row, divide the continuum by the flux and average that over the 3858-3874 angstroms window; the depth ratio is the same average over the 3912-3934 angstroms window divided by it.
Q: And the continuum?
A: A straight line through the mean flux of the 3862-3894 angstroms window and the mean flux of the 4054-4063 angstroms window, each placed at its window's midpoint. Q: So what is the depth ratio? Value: 1.06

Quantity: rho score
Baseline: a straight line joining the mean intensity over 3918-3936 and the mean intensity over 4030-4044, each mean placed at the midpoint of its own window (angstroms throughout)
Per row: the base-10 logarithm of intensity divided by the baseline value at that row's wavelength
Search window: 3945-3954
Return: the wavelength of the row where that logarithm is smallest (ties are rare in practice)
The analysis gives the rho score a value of 3950.0 angstroms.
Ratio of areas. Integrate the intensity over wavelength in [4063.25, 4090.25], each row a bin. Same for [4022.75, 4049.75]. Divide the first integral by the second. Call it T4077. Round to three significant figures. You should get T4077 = 1.10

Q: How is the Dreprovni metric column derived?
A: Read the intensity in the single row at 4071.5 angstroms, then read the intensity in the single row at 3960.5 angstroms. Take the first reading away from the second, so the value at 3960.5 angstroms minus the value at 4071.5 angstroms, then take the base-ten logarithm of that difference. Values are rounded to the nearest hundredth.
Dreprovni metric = -0.34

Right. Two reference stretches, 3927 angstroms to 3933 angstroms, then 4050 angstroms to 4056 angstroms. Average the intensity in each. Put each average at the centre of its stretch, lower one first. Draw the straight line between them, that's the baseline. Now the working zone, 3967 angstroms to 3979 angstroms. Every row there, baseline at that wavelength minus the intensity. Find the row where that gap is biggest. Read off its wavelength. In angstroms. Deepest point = 3971.0 angstroms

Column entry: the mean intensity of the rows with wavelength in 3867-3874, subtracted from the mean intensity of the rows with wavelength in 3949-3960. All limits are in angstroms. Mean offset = -0.6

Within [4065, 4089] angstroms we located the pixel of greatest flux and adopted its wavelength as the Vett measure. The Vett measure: 4088.0 angstroms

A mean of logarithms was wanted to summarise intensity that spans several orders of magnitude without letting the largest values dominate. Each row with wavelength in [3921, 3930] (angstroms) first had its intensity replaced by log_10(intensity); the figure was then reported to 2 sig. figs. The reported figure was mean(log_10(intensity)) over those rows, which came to 0.69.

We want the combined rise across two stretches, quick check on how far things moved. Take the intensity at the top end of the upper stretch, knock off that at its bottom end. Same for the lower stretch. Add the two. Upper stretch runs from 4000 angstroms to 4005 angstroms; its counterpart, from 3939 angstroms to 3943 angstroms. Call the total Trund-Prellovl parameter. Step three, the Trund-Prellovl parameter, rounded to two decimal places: 0.36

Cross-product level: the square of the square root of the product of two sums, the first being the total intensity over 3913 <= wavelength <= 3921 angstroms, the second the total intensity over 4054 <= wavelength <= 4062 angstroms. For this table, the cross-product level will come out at 534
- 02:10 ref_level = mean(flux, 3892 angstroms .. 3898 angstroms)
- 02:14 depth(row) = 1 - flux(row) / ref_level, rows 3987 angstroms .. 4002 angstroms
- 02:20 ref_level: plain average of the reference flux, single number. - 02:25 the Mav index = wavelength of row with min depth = 3998.0 angstroms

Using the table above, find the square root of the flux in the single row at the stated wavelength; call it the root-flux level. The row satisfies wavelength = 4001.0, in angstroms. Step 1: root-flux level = 2.08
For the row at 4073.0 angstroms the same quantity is 2.19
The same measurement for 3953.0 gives 2.26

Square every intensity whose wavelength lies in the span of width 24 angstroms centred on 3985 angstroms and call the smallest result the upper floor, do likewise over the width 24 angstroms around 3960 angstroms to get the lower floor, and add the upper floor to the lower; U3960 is 38.1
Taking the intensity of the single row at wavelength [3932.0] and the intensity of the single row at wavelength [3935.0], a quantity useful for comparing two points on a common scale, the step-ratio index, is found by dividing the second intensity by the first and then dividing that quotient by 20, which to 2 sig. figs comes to 0.047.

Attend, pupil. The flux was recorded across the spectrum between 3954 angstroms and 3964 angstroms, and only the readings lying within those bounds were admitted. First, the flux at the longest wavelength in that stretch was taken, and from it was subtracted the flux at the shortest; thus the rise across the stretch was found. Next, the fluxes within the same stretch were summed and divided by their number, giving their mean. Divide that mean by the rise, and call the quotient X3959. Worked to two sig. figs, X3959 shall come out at -69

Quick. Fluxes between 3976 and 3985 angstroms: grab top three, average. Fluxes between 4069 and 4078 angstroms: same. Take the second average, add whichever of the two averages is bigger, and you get 9.7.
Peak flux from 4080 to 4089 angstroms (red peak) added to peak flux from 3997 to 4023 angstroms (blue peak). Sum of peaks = 10.3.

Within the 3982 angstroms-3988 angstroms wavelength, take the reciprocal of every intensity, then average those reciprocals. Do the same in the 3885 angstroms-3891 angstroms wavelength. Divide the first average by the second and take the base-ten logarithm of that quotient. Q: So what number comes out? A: 0.07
